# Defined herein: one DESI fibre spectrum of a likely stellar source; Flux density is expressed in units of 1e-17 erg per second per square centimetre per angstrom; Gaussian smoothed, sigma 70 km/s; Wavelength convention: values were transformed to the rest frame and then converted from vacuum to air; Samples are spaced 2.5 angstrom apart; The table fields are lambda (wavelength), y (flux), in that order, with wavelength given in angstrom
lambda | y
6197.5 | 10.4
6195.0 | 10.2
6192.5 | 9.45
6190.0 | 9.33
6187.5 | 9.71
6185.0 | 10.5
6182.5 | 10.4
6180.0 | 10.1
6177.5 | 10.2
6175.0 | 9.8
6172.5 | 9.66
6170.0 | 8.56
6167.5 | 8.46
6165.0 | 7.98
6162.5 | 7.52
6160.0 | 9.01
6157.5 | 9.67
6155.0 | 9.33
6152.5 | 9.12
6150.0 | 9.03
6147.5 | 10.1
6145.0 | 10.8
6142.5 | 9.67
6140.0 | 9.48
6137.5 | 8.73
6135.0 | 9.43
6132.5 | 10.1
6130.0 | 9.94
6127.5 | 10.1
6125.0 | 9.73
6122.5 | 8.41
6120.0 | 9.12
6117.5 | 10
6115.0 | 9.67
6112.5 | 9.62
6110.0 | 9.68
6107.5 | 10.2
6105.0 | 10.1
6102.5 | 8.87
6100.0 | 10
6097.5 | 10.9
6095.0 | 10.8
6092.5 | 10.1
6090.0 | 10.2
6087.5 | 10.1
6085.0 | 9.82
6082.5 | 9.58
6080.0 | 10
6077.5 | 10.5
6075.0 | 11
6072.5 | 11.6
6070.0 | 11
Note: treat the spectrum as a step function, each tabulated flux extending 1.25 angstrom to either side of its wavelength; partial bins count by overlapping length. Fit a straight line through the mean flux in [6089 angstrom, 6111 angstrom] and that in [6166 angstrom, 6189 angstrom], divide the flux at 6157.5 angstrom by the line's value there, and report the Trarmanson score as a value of 0.99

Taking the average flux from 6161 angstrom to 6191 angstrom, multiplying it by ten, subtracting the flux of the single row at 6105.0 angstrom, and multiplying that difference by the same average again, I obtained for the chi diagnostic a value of 780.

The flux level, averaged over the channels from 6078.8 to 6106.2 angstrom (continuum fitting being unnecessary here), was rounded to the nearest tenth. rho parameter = 10.0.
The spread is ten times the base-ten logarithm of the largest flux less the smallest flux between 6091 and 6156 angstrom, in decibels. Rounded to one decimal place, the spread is 4.0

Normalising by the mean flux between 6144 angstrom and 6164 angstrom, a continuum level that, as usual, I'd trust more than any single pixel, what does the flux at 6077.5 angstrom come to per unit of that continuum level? 1.13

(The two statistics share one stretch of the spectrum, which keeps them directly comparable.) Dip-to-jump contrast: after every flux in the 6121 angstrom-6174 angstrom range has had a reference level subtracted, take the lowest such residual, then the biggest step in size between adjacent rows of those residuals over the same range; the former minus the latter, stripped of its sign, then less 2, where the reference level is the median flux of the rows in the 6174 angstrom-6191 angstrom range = 2.07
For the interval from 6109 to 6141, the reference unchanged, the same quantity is 1.01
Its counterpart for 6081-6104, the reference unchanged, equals 0.36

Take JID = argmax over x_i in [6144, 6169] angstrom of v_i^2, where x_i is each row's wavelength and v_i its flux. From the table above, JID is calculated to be 6145.0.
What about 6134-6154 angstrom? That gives 6145.0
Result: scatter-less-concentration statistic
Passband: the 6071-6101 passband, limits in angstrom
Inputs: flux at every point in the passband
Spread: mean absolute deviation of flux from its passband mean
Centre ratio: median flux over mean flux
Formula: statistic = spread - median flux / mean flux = -0.50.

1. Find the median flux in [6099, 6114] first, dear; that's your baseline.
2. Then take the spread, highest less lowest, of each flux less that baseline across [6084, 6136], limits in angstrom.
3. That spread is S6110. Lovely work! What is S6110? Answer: 2.5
